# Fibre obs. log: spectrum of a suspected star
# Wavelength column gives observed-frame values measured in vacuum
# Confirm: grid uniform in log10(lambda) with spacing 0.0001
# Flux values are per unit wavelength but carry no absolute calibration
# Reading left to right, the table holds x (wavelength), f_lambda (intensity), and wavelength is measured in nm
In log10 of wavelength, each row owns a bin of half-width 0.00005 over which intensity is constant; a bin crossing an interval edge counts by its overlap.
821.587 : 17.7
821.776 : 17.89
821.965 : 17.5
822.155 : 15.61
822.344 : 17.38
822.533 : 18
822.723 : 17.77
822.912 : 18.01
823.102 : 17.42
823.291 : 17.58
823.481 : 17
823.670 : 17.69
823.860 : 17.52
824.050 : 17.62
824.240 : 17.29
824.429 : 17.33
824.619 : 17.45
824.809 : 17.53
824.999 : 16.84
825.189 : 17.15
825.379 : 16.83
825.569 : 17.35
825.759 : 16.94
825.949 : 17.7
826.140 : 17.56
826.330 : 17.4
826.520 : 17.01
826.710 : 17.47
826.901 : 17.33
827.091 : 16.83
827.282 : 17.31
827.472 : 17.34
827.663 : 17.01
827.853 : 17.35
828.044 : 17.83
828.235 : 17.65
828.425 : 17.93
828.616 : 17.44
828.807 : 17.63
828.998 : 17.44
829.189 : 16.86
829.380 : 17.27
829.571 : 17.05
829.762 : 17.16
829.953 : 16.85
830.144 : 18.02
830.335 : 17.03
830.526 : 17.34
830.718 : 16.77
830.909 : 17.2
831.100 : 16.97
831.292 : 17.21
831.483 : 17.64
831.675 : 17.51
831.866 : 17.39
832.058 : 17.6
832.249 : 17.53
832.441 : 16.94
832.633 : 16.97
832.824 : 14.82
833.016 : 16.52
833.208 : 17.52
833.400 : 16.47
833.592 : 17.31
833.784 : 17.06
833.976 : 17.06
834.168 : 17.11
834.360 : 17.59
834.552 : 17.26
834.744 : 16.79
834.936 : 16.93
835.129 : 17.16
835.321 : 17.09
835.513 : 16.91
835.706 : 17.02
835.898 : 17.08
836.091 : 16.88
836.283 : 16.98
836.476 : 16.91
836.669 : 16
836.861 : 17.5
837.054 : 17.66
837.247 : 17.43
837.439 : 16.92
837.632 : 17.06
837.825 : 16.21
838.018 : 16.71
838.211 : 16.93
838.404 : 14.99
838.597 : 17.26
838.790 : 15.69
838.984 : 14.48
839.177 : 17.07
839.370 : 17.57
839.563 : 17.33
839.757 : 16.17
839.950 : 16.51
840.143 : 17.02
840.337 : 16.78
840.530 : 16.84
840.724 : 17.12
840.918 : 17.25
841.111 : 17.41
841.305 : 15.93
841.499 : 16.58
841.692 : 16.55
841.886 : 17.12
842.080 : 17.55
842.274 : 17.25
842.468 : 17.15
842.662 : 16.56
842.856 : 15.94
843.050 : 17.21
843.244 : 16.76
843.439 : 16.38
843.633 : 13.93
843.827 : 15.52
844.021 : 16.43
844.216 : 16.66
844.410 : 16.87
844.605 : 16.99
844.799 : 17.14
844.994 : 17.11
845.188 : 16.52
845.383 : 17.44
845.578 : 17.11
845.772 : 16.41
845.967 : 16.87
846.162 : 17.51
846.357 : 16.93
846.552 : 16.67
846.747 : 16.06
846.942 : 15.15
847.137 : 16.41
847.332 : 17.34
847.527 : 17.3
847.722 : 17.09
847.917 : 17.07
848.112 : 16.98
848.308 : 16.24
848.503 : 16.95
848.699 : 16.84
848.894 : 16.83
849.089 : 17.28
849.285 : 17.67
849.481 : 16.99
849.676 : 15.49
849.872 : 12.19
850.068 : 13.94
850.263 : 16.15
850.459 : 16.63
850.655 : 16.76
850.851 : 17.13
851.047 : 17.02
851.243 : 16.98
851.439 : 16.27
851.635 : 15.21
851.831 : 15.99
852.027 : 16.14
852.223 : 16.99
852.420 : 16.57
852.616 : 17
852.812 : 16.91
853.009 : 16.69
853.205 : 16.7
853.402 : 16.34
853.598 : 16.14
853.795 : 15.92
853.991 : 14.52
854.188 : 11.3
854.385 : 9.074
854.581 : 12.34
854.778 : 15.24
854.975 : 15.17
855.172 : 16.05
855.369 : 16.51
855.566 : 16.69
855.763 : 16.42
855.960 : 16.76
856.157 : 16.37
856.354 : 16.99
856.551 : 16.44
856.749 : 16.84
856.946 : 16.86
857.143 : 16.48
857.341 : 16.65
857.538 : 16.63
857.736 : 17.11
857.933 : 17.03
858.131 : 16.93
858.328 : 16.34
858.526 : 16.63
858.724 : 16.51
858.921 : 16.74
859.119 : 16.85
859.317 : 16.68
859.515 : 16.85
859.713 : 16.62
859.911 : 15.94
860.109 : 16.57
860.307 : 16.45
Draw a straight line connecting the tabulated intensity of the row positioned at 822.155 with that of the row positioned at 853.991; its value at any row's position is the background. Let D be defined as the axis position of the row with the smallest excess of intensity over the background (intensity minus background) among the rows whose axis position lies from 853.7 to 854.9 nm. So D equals 854.385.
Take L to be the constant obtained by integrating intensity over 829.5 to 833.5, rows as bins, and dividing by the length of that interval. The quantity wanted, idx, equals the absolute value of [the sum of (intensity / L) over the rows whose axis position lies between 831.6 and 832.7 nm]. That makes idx 6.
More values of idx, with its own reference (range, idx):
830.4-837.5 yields 37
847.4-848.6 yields 6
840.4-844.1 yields 18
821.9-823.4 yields 8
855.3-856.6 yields 7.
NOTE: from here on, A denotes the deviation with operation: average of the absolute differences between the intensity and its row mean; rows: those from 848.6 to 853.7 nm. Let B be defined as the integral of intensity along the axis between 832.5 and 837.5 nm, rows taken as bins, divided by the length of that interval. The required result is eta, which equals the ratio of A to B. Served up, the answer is 0.043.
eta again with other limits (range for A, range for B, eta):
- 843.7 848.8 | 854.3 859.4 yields 0.026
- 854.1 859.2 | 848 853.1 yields 0.077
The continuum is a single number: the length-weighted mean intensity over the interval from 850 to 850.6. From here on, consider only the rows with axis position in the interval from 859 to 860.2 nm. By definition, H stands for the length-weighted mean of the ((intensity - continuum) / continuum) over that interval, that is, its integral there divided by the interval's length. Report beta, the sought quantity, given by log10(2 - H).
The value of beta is 0.289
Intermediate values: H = 0.05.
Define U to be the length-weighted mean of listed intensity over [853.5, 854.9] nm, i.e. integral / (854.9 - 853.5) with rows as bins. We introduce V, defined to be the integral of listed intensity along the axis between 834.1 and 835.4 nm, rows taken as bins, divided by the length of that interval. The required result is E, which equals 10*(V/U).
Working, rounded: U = 13.5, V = 17.1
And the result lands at 12.7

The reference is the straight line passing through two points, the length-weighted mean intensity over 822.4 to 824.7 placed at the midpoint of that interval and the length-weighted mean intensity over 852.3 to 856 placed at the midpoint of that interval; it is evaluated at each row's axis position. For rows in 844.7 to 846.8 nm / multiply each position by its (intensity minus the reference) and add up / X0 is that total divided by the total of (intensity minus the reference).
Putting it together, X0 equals 845.69 nm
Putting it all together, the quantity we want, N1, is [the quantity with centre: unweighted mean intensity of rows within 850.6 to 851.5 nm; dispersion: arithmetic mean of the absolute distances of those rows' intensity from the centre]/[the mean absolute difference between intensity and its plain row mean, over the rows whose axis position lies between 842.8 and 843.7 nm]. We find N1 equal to 0.3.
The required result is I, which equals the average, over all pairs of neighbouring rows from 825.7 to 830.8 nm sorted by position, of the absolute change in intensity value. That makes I 0.39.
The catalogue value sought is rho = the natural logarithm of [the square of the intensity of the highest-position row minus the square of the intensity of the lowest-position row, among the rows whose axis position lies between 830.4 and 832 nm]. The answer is 0.6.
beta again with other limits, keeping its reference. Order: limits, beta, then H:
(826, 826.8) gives 0.278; 0.10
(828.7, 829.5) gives 0.279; 0.10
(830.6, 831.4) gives 0.283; 0.08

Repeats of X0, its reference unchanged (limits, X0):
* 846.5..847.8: 847.39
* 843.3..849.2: 847.11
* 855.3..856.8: 856.09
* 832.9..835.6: 834.52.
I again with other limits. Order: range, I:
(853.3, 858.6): 0.76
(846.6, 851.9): 0.73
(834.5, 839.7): 0.65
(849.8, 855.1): 0.91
